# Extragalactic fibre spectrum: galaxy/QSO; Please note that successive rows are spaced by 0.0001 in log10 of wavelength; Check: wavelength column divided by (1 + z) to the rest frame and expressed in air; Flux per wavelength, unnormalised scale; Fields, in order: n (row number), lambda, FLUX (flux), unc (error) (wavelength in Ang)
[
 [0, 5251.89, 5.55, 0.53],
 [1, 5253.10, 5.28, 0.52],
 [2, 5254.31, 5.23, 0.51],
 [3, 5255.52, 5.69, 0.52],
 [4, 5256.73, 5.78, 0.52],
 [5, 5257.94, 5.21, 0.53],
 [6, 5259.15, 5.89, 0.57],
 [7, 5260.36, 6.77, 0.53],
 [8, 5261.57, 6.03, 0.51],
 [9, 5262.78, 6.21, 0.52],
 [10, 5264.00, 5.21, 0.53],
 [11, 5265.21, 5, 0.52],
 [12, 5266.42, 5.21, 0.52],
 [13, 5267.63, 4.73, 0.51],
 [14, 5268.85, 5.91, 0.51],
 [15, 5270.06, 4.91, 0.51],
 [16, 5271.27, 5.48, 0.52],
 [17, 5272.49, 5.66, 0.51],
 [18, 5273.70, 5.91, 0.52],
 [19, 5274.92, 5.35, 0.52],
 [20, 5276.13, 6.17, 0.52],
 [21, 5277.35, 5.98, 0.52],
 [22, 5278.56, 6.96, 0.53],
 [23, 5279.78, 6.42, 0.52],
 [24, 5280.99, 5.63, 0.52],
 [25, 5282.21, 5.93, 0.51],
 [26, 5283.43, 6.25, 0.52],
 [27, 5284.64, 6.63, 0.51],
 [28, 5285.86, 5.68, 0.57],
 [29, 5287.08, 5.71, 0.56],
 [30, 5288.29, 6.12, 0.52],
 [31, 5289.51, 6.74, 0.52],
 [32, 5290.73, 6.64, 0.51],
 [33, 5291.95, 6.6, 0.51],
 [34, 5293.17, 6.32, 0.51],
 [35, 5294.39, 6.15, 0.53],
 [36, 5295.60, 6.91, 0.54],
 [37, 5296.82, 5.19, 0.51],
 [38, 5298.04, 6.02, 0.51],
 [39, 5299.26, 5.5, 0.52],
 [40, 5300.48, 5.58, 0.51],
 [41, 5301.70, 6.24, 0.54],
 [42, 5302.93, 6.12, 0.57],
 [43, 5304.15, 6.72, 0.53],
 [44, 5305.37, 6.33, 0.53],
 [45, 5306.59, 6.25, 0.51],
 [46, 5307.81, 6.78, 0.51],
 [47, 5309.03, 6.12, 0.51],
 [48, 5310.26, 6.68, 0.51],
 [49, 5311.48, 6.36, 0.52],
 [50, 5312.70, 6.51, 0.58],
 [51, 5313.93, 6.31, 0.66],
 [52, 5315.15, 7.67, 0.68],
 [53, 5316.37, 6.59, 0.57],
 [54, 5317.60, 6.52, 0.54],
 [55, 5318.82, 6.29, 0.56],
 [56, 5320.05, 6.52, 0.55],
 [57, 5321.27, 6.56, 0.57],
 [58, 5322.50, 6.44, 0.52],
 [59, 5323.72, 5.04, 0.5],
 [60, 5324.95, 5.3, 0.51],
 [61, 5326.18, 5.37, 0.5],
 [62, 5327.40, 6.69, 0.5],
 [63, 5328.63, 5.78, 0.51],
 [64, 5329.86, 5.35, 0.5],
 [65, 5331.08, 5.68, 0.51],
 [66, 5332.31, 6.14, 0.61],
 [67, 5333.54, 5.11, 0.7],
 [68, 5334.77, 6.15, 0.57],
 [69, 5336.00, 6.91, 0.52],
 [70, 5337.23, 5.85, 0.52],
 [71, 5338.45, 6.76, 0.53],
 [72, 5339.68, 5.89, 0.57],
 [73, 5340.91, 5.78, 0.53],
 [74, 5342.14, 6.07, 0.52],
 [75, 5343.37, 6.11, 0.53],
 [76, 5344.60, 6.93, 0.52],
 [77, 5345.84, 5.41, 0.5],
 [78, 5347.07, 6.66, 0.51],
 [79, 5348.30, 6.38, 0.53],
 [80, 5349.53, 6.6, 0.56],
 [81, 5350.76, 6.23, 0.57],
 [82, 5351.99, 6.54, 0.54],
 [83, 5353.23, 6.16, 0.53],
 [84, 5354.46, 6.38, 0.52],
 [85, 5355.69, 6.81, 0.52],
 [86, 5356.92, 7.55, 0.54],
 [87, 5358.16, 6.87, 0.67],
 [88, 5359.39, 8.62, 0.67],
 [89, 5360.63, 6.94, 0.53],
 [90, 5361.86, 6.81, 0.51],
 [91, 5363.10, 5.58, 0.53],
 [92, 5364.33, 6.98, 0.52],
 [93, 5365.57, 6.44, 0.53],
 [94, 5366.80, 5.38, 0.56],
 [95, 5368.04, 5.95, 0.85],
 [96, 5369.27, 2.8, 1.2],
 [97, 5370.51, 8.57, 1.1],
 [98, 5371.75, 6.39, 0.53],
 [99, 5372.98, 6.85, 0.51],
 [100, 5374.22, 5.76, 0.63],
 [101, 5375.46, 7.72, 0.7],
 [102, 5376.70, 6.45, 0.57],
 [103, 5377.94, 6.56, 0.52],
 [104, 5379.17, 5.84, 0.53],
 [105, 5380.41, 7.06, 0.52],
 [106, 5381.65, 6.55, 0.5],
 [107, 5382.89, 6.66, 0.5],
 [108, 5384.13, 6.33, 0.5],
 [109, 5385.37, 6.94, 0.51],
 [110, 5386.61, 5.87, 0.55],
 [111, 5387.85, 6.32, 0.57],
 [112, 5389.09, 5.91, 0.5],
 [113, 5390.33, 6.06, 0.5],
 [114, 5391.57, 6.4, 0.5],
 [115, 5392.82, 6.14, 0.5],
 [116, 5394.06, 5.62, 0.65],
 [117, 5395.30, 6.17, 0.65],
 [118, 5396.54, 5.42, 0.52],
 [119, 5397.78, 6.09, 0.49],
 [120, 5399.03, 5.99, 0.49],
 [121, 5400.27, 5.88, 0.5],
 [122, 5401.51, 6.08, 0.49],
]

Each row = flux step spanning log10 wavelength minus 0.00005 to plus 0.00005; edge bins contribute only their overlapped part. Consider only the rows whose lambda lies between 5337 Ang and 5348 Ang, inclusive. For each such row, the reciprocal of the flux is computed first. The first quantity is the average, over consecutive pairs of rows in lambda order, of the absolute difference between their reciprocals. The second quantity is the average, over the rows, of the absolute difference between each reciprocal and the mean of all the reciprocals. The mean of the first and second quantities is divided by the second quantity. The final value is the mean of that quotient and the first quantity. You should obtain 0.710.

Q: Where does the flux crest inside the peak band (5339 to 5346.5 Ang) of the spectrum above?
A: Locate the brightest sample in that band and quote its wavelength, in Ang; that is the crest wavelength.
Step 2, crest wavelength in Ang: 5344.60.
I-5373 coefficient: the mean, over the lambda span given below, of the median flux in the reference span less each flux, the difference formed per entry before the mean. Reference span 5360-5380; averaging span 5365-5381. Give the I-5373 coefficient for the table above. 0.16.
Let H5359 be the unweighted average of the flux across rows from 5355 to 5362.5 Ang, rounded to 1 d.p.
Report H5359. 7.3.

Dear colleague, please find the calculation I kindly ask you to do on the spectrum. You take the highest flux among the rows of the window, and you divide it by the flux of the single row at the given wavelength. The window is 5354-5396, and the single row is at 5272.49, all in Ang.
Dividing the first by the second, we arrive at 1.52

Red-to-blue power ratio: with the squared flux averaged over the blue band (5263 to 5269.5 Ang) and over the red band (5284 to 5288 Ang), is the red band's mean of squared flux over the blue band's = 1.3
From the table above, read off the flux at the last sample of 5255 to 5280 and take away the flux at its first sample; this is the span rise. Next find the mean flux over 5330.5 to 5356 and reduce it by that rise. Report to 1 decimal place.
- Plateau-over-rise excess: 5.5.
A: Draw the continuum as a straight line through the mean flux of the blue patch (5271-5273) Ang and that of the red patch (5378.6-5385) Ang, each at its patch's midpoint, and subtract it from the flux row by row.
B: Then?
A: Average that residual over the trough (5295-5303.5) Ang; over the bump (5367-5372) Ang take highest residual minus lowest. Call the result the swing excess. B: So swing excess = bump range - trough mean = 6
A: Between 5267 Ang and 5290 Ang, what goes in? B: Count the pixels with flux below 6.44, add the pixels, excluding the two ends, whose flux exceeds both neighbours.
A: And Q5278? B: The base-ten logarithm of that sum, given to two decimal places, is 1.32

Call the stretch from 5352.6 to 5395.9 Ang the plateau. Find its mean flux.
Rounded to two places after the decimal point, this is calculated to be 6.44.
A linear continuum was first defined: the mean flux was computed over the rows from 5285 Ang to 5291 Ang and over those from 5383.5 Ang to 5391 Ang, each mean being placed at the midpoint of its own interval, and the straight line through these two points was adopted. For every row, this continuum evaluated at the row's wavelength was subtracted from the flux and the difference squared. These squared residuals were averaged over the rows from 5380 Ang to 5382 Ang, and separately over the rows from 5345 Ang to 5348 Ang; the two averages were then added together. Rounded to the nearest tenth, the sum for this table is 0.8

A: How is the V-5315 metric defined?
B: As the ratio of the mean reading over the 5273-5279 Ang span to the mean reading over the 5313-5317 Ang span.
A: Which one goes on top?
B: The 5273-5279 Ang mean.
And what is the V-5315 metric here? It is 0.89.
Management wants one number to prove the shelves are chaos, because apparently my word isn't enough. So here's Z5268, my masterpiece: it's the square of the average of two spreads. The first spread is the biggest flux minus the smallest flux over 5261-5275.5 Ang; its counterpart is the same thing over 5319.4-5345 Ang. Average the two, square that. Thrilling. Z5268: 2.8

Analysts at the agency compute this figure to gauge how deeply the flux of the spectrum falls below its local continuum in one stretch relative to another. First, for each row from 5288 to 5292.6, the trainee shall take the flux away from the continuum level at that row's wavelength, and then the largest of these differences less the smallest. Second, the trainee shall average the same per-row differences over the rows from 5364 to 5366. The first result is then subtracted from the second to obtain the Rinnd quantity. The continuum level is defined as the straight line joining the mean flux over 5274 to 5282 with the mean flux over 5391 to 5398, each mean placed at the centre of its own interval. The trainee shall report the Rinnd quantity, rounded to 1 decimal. -1.3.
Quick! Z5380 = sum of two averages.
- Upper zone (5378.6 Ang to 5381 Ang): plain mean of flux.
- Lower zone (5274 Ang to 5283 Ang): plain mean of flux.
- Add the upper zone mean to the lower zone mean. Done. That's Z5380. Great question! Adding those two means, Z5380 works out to 12.51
